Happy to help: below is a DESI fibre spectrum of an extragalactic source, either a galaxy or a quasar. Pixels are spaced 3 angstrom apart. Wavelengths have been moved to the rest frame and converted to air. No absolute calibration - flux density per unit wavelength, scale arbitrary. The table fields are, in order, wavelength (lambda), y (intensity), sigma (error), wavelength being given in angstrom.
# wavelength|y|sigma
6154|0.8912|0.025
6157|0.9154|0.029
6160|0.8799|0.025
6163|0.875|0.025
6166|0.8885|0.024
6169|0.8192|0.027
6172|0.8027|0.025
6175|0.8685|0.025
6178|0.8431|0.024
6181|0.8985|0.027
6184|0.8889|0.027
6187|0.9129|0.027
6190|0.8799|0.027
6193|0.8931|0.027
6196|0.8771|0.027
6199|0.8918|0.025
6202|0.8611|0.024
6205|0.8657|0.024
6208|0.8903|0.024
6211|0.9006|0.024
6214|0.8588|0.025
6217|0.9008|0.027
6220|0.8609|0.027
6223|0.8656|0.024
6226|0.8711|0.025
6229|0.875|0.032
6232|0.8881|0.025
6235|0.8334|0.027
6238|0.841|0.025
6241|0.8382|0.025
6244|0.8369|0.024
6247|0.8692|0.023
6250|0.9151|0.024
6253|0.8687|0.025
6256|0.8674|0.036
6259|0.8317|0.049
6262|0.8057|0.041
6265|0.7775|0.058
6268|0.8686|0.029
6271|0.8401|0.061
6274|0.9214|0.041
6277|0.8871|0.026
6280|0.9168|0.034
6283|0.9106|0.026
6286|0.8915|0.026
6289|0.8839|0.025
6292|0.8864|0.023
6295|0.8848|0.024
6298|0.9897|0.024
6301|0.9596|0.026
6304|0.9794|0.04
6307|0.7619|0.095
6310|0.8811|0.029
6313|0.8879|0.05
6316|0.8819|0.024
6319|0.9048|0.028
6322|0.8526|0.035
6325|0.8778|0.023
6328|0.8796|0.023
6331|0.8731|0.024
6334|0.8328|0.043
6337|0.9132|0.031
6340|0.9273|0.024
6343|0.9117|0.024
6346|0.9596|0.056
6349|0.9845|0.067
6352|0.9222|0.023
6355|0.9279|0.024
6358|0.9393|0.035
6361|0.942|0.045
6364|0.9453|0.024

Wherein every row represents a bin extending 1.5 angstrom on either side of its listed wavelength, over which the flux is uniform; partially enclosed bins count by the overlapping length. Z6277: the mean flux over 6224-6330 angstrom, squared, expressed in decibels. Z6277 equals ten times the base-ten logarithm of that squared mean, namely -1.15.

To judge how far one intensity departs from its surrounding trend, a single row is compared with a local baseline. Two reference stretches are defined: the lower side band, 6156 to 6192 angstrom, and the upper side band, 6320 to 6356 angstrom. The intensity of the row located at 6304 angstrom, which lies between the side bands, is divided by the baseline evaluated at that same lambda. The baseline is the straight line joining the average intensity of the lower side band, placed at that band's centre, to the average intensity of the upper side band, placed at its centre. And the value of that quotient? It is 1.09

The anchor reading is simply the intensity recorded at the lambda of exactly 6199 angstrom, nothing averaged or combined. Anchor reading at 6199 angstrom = 0.8918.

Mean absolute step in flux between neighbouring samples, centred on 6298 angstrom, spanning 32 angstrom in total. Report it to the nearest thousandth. 0.053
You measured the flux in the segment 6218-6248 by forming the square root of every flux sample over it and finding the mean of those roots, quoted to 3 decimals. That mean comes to 0.926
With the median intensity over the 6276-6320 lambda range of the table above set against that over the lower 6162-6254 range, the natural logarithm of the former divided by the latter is 0.019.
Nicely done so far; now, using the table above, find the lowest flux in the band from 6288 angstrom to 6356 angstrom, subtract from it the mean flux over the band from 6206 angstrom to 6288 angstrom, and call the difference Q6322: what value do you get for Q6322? -0.106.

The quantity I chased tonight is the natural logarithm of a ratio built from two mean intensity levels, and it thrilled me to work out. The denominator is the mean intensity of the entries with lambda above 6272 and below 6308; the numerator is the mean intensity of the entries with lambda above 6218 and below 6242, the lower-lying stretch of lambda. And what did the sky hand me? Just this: -0.053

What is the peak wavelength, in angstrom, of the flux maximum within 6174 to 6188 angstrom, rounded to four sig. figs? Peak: 6187 angstrom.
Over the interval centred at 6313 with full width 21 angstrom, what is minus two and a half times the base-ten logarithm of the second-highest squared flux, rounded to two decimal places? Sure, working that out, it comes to 0.22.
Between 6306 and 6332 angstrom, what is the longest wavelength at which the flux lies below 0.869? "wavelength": 6322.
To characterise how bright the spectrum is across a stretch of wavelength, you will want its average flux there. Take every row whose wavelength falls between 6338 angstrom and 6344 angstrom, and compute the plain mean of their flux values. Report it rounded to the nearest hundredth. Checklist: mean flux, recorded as 0.92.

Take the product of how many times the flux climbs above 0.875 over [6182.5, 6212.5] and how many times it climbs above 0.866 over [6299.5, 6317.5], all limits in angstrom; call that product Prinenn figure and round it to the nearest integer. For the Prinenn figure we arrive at 40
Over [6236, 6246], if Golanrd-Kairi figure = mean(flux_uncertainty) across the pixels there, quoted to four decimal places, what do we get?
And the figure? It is 0.0247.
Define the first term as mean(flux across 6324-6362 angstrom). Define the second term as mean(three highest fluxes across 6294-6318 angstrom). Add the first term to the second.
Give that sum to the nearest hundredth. 1.89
